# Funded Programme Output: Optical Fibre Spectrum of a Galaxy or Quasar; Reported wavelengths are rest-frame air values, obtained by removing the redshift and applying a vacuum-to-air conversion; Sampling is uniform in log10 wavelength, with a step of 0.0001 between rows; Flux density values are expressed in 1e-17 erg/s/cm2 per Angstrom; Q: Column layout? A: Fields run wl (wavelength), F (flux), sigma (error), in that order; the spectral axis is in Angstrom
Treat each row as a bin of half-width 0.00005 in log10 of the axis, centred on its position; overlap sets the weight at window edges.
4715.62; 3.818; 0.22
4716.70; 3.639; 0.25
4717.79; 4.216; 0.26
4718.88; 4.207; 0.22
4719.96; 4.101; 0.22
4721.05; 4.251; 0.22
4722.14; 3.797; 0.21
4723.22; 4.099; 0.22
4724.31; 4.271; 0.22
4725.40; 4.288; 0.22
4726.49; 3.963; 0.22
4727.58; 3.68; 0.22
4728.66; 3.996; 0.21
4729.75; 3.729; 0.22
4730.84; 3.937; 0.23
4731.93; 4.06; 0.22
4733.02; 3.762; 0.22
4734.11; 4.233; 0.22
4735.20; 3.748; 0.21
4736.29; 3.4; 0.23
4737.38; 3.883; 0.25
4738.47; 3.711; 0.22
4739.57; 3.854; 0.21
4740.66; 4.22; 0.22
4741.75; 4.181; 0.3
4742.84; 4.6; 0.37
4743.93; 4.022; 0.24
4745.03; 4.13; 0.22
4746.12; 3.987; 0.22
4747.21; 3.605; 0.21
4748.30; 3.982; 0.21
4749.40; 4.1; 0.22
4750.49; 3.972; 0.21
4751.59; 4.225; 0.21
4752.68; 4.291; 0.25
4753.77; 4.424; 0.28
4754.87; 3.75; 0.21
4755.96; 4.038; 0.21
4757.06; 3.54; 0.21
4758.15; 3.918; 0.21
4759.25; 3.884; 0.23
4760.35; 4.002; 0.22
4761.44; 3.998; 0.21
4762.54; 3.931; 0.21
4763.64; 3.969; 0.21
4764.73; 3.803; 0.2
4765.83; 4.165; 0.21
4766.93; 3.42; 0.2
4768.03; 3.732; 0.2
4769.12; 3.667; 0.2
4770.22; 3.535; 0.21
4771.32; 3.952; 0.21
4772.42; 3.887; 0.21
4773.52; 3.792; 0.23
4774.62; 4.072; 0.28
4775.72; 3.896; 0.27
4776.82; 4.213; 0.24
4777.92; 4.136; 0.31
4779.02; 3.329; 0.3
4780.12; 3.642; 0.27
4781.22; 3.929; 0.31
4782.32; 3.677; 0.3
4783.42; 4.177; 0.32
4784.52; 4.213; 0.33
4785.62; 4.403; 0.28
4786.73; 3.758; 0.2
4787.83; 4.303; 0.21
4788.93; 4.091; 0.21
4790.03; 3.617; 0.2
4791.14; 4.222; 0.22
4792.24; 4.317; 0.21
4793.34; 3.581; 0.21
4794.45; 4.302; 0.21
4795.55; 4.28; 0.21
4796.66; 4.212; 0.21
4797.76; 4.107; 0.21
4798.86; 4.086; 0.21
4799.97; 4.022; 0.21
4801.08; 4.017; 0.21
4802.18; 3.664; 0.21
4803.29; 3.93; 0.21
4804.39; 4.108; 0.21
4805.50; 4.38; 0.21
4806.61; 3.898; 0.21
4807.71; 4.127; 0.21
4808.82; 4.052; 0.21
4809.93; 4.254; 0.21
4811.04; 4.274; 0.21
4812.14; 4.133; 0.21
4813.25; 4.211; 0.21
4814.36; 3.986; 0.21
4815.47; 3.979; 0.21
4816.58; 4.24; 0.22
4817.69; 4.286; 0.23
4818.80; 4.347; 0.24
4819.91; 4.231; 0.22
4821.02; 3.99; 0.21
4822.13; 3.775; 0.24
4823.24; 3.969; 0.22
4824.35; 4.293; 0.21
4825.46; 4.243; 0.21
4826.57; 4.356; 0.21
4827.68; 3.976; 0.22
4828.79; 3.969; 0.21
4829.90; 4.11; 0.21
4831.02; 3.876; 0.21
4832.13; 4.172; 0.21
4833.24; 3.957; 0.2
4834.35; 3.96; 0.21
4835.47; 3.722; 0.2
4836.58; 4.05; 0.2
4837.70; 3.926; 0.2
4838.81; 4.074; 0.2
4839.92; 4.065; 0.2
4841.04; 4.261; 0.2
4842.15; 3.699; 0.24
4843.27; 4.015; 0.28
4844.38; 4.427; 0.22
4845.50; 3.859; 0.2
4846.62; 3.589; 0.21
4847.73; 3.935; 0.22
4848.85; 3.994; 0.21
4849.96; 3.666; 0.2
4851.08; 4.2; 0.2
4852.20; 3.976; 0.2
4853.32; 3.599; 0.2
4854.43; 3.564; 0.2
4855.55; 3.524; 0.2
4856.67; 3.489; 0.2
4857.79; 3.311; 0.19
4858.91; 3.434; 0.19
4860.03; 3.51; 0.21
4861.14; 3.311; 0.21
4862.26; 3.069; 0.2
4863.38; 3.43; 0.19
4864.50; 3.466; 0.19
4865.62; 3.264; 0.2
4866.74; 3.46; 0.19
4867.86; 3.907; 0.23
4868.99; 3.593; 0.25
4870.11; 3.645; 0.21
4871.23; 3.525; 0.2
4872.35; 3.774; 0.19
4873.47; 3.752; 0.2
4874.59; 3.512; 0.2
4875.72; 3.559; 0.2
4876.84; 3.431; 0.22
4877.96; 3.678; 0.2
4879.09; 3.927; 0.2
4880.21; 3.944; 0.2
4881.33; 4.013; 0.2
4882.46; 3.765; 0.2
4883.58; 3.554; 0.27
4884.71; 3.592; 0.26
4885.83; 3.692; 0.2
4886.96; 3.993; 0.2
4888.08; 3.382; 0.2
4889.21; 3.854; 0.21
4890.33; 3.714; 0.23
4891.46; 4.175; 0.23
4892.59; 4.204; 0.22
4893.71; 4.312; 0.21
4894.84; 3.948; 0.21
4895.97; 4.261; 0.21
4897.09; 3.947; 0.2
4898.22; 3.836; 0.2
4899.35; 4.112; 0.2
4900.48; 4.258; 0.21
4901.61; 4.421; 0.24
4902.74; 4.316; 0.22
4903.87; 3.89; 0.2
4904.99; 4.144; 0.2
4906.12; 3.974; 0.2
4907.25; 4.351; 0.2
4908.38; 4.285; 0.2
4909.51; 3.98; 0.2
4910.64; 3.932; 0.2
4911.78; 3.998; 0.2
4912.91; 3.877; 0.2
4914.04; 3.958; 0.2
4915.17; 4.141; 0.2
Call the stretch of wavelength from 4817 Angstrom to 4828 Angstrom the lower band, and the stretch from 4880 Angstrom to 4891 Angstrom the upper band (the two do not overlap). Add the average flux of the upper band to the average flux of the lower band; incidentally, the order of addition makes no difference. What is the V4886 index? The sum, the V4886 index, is 7.90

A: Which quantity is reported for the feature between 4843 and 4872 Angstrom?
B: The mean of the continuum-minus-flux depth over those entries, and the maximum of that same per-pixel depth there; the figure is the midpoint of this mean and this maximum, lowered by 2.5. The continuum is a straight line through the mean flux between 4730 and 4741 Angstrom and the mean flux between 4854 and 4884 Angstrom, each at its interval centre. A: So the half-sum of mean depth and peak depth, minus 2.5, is -2.26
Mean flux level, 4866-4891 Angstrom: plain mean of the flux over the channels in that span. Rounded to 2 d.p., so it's 3.69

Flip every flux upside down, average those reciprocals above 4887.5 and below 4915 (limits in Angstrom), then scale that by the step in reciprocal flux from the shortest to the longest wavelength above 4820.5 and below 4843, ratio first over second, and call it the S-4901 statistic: 13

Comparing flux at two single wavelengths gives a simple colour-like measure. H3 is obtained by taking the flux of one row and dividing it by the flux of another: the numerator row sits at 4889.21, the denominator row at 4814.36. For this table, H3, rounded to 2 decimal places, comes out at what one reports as 0.97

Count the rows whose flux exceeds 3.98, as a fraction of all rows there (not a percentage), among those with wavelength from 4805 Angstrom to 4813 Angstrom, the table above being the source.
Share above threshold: 0.86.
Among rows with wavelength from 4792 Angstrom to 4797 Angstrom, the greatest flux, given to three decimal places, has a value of 4.317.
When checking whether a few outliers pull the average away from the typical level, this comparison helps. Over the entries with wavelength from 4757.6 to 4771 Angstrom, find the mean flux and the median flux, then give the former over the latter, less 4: -3.02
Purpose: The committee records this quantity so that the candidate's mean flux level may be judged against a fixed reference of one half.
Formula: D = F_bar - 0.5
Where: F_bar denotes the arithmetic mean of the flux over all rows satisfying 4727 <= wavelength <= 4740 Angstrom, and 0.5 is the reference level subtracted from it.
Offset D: 3.33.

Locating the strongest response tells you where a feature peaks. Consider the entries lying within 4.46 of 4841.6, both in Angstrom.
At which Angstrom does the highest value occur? 4844.38 Angstrom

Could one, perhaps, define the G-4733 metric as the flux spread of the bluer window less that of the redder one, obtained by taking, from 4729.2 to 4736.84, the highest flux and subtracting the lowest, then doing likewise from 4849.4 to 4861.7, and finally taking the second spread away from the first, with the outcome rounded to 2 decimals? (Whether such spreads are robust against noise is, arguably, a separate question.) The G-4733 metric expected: -0.06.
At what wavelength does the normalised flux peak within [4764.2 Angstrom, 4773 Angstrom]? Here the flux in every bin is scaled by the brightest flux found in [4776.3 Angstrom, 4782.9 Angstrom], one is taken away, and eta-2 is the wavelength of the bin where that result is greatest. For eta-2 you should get 4765.83 Angstrom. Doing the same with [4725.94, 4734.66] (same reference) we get 4734.11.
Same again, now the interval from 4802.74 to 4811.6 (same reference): 4805.50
